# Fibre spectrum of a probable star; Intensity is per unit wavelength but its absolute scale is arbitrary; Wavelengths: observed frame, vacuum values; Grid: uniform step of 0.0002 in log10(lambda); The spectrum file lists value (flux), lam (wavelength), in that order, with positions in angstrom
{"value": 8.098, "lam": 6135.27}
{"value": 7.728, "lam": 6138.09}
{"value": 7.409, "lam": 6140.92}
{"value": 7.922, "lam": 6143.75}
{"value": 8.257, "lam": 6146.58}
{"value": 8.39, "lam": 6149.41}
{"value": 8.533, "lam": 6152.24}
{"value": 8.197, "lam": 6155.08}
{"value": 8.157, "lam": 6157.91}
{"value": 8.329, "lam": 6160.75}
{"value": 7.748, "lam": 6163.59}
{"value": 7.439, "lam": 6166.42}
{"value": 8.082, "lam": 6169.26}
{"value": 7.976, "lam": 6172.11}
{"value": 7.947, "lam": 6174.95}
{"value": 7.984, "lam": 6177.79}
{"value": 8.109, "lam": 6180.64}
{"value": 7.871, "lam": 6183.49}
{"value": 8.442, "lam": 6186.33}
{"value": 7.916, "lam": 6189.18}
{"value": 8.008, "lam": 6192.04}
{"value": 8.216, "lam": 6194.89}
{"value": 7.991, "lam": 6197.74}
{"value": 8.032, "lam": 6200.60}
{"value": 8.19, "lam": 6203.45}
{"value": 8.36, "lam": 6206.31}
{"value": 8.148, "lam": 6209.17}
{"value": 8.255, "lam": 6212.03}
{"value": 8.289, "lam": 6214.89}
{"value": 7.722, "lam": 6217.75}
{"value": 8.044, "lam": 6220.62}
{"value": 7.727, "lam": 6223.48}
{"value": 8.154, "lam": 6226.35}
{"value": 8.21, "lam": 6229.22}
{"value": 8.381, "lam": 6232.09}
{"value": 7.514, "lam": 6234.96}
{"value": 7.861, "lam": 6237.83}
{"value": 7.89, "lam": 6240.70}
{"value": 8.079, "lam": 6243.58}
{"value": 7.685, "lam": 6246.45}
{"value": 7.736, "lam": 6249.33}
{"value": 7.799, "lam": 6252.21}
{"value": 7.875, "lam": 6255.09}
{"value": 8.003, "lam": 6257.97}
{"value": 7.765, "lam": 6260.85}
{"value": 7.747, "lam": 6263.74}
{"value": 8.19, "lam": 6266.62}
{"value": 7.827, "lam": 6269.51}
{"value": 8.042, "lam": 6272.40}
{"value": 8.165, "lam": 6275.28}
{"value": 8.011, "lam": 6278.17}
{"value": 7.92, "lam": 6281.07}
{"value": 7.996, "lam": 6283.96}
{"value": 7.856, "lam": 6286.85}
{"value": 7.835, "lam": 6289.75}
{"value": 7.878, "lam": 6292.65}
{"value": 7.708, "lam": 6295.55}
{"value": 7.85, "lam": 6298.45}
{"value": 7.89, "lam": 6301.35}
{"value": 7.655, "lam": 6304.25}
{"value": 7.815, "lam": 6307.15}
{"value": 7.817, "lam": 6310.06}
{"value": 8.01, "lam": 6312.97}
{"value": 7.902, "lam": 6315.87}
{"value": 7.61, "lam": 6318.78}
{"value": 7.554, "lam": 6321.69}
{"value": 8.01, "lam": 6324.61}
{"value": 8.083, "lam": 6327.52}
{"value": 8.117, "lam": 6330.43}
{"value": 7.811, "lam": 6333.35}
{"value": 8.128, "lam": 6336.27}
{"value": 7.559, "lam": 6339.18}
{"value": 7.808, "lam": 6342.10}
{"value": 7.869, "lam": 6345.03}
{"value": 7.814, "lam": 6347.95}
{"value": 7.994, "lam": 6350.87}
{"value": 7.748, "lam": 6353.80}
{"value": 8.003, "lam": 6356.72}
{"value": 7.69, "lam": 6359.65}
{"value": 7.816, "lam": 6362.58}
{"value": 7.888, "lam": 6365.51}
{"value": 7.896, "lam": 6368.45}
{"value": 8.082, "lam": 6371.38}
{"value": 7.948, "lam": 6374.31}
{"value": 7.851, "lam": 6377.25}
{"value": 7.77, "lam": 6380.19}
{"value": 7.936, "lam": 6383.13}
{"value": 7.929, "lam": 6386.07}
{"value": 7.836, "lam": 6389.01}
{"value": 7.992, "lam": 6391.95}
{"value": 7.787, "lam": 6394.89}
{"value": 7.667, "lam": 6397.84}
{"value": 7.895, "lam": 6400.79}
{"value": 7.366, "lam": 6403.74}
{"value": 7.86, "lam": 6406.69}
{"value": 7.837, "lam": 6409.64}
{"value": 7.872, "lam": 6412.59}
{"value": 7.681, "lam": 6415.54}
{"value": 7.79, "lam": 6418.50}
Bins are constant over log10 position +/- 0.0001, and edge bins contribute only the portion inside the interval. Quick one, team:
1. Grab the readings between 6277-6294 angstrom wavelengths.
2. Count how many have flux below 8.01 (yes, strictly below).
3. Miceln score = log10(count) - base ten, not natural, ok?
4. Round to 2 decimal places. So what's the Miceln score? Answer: 0.70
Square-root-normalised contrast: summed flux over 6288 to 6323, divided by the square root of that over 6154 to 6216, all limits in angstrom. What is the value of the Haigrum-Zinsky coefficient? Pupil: 7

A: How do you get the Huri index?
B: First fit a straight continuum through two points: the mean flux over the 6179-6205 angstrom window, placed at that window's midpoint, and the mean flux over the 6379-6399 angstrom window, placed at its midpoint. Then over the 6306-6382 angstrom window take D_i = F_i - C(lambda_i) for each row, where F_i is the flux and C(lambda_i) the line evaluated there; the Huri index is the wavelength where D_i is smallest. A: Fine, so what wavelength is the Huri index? 6321.69 angstrom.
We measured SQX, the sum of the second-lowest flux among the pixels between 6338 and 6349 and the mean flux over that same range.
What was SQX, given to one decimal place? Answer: 15.6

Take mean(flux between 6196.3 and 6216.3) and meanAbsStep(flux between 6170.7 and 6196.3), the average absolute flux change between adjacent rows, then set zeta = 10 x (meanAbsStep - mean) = -79.5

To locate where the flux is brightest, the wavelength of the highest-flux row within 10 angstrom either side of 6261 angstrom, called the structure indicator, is 6266.62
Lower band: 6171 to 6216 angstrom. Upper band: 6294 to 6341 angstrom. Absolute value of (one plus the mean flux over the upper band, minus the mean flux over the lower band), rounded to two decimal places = 0.74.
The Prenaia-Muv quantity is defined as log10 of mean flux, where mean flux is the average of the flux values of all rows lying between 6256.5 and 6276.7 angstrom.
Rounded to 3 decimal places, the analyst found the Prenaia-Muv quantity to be 0.901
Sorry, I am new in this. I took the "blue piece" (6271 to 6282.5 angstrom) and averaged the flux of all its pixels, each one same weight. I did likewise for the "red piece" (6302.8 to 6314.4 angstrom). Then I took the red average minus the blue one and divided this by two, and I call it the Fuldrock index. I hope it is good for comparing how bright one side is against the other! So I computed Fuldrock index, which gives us -0.11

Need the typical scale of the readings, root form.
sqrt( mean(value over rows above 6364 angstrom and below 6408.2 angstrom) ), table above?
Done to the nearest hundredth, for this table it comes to 2.80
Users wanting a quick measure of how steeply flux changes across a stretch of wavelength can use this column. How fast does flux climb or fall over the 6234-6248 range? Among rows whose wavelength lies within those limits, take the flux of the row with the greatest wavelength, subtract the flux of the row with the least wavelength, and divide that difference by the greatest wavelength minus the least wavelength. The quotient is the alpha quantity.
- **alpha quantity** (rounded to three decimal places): 0.015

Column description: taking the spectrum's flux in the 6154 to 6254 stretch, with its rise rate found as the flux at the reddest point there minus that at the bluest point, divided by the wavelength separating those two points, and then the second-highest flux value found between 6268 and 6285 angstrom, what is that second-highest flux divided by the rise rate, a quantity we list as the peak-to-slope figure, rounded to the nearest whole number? -1963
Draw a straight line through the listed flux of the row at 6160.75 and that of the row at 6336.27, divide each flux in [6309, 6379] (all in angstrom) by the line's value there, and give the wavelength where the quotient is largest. 6336.27 angstrom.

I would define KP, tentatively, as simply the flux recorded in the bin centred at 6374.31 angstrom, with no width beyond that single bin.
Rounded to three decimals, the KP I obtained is 7.948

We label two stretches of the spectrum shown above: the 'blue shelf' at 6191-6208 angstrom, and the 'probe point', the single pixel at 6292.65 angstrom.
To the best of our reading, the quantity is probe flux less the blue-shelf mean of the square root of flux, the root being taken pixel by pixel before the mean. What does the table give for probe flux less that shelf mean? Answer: 5.03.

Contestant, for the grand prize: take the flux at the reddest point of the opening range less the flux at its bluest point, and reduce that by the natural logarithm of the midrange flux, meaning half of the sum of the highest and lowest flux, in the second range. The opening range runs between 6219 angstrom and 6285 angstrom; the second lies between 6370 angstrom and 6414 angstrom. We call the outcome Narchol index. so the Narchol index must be -2.09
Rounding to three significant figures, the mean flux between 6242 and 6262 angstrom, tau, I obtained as 7.85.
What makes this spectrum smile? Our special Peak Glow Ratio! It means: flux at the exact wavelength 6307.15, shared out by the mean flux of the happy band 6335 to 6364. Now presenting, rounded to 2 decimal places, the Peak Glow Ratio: 1.00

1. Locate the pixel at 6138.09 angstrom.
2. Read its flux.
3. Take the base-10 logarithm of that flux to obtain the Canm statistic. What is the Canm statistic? 0.888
